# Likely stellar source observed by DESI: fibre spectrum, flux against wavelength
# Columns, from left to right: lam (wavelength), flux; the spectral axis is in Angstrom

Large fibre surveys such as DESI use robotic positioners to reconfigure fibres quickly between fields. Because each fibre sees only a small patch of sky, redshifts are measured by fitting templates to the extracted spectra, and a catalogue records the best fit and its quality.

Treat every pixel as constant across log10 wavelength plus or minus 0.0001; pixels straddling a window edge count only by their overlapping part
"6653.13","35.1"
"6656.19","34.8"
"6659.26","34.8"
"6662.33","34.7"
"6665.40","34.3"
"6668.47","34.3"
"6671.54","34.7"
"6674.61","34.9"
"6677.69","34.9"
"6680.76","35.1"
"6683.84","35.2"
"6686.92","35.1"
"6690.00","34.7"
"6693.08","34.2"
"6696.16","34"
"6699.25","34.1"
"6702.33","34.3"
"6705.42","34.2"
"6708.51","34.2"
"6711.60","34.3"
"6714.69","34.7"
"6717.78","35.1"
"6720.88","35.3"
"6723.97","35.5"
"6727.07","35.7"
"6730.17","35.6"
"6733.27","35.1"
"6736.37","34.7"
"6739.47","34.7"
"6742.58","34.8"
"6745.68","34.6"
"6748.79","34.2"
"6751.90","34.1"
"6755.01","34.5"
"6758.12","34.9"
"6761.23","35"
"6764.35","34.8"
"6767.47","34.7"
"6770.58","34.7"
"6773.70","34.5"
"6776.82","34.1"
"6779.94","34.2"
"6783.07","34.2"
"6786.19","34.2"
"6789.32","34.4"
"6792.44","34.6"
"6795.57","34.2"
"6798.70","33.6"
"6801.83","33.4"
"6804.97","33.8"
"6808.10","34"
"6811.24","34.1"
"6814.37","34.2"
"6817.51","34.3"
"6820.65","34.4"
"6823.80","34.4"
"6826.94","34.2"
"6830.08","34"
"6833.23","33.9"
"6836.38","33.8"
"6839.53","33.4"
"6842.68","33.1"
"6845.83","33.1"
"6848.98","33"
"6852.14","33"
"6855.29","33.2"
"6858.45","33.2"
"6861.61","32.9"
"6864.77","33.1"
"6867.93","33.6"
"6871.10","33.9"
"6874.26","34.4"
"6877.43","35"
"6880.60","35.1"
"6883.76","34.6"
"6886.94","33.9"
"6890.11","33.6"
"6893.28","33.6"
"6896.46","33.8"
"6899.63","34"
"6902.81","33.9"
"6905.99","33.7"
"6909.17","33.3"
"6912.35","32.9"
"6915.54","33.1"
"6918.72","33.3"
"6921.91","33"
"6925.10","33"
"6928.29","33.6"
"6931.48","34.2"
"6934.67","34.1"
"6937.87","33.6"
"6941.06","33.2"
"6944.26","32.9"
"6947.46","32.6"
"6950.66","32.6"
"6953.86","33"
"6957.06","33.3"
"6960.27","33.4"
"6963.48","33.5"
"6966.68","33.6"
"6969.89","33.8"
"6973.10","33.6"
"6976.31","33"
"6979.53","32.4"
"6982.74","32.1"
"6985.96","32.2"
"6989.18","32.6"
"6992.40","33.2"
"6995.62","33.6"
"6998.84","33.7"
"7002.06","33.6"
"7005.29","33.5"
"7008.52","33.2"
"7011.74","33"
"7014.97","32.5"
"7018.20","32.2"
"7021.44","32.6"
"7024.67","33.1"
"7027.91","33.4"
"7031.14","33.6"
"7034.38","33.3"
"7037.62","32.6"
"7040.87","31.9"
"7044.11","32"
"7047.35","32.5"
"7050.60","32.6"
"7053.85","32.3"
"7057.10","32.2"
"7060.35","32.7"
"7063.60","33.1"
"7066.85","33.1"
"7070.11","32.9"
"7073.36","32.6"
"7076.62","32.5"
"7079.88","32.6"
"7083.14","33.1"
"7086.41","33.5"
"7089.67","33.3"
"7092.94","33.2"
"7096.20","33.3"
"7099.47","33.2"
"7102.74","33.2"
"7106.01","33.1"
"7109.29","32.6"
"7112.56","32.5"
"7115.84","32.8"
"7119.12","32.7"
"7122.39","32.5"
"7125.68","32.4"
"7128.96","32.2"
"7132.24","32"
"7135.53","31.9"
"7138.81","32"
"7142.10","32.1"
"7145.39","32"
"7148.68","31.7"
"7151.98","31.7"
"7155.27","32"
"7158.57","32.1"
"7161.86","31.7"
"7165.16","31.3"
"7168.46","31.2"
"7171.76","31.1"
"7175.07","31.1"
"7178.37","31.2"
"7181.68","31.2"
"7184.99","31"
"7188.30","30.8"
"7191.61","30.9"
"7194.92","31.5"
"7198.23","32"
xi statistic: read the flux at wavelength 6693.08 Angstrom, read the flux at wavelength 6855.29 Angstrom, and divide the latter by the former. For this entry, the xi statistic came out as 0.971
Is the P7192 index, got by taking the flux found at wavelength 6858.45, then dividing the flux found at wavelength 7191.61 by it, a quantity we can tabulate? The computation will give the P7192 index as 0.931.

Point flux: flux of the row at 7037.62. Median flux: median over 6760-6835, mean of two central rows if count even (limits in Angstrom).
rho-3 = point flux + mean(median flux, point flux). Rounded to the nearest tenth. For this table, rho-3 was 66.0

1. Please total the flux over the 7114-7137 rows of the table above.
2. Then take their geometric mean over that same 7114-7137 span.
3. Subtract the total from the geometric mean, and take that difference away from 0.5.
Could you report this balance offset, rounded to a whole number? 195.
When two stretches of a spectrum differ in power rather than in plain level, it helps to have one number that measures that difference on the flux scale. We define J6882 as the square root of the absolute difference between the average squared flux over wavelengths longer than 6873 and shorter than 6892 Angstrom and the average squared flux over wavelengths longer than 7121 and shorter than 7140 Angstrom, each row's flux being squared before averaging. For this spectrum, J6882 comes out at 12.3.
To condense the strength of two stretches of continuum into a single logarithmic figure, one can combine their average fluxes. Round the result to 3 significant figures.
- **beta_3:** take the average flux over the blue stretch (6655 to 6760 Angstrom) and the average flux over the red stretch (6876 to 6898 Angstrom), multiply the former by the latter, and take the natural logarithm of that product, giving 7.08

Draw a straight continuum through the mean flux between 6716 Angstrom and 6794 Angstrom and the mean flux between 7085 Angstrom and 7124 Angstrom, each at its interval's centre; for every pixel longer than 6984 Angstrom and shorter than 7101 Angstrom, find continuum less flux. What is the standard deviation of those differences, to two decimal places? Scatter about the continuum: 0.52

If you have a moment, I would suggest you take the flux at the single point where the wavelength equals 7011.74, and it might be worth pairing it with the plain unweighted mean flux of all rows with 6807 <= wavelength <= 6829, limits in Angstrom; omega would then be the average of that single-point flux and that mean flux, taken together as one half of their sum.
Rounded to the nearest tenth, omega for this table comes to 33.6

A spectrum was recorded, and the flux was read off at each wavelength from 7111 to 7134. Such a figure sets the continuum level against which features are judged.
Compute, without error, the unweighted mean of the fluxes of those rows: 32.4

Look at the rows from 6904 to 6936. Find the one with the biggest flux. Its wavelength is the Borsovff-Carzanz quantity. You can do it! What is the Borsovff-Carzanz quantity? 6931.48 Angstrom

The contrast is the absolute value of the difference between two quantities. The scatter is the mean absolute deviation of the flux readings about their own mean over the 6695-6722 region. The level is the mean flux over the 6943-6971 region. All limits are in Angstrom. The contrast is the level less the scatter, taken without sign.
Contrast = 32.8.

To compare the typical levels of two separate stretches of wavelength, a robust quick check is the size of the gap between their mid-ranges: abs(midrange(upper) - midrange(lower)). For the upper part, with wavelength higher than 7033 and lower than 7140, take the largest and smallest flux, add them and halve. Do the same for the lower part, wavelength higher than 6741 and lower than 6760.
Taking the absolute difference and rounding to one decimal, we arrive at 1.8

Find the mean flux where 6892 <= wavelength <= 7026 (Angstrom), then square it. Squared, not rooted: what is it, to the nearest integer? 1103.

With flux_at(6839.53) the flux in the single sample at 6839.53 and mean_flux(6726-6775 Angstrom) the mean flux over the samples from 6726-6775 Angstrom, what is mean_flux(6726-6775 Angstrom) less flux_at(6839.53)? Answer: 1.4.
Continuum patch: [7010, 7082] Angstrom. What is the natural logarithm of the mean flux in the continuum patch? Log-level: 3.49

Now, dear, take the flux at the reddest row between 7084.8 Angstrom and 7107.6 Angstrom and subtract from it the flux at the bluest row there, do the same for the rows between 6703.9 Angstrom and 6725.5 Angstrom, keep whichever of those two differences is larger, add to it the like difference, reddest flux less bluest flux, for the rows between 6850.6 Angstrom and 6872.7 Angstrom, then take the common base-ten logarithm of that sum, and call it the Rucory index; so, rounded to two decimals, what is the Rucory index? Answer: 0.34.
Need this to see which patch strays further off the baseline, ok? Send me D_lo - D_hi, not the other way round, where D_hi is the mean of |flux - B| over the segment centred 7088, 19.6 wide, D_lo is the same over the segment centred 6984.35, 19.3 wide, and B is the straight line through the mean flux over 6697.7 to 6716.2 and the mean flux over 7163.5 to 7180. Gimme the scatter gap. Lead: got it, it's -1.1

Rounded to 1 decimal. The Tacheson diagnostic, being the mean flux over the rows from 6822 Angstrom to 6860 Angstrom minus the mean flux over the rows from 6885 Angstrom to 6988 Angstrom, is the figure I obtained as 0.2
